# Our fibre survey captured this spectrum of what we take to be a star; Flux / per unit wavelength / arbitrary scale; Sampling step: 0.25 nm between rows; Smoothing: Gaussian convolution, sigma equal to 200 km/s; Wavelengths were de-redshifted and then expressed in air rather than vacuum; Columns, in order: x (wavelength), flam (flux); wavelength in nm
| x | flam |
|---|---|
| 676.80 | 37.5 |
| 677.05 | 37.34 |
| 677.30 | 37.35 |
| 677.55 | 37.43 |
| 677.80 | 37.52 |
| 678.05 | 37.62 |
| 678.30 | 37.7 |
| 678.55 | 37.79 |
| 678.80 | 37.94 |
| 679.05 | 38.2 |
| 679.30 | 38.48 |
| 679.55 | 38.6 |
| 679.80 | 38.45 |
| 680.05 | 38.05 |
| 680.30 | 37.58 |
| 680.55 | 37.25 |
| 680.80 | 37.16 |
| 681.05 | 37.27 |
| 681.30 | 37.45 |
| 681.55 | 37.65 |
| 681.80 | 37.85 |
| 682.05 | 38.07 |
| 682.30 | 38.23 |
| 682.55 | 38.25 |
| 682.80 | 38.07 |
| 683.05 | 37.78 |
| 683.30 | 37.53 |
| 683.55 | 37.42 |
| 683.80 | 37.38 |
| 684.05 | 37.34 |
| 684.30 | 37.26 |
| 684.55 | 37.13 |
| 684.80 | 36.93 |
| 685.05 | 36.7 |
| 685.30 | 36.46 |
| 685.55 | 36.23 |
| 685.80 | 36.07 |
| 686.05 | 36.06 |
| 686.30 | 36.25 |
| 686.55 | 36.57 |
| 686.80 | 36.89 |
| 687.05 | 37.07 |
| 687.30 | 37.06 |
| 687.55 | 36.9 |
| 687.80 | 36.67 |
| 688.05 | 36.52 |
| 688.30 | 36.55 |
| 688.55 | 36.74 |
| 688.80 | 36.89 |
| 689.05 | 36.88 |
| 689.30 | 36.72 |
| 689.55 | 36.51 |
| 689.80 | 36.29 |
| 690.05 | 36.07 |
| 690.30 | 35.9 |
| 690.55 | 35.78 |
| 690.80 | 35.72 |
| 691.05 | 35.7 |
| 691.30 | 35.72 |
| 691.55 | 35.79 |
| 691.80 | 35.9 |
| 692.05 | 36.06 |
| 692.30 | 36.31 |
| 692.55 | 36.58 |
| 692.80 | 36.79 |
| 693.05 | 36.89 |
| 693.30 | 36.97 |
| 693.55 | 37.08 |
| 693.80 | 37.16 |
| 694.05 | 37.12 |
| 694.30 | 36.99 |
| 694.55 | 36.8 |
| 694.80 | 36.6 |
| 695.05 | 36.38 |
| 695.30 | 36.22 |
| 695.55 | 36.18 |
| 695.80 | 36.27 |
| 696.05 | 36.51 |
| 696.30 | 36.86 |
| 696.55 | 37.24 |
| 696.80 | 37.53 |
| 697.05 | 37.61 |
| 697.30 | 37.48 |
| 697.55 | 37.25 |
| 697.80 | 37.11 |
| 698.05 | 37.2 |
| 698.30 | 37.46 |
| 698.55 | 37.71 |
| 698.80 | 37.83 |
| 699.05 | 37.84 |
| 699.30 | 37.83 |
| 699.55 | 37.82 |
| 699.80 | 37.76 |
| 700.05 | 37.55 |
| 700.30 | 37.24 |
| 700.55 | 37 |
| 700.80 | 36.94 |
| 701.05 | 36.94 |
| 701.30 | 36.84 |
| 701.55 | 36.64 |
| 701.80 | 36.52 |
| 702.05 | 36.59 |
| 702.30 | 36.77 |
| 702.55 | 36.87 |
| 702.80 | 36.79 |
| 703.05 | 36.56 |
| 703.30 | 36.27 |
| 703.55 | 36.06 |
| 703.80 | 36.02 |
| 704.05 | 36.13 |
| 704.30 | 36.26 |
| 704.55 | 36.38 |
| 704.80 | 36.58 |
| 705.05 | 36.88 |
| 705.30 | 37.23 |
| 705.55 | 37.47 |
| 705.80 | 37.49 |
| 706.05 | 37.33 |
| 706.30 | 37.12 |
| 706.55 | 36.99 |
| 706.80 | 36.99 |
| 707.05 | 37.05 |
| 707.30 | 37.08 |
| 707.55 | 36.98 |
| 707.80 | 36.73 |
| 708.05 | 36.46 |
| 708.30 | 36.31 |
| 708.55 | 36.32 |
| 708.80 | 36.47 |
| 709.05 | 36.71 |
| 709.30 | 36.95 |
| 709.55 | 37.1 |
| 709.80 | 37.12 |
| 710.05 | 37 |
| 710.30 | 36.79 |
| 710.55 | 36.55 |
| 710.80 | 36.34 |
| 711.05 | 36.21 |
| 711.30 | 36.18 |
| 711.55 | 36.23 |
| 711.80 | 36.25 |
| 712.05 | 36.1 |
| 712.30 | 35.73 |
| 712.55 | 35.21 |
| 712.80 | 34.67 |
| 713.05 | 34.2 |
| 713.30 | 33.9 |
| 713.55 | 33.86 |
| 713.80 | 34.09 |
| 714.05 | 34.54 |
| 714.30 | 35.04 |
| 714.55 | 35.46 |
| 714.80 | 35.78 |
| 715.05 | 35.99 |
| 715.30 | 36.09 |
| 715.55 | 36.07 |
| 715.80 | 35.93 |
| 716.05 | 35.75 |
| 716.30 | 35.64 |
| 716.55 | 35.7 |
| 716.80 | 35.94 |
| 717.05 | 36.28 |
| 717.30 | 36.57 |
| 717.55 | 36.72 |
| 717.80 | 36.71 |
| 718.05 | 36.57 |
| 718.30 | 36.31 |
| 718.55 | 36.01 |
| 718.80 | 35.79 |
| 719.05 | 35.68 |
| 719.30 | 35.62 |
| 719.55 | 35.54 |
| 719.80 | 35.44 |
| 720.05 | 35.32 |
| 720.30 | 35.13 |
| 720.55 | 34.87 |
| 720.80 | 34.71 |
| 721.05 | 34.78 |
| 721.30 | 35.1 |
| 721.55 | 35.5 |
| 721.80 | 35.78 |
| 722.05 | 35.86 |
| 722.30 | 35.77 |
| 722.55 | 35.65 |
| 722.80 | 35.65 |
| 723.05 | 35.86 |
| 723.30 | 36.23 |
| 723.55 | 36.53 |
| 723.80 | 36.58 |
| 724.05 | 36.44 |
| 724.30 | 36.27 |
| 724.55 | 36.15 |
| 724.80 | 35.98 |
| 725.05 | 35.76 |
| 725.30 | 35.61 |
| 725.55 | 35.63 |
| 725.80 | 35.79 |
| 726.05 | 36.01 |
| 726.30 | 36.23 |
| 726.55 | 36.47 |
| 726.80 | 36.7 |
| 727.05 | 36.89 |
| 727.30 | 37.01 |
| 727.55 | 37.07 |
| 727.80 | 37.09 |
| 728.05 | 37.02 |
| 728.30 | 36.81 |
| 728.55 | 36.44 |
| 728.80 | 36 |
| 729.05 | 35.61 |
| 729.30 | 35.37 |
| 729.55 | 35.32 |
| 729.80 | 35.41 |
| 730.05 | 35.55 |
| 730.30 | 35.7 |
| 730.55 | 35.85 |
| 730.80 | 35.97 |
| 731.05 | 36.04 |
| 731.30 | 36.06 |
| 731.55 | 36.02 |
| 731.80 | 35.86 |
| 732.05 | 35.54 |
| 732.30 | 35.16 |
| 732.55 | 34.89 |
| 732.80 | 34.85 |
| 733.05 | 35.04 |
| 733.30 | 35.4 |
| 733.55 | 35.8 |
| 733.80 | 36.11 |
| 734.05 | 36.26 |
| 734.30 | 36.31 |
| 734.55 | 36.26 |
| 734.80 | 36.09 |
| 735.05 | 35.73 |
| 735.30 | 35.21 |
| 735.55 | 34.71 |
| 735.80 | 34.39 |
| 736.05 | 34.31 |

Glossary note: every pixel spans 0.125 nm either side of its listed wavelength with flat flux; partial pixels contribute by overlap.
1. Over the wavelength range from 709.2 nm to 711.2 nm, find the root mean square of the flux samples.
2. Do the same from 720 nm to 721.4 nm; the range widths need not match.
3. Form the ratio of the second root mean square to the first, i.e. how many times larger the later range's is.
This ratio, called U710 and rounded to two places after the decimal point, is 0.95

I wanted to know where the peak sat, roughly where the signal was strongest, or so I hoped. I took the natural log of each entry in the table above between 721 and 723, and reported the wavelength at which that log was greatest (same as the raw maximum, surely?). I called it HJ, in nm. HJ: 722.05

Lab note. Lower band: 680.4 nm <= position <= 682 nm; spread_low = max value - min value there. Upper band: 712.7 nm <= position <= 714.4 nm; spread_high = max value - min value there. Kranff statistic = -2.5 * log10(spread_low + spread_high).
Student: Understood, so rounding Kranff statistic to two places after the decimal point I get -0.68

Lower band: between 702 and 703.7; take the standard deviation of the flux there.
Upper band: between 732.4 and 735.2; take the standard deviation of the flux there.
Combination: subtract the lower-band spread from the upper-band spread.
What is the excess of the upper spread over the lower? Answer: 0.3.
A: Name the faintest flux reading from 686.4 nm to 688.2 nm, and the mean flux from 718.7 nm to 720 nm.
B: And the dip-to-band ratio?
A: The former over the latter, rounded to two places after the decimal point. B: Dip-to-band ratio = 1.03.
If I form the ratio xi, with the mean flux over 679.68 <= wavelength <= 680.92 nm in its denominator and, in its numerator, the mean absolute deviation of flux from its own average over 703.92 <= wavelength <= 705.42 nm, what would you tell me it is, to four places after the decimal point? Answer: 0.0085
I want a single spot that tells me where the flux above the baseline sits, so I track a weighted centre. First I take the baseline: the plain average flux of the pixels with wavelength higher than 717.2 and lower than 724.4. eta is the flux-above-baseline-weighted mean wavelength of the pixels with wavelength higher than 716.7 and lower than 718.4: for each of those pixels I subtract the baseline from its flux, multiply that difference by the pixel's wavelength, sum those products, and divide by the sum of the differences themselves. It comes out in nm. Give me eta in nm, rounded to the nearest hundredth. 717.66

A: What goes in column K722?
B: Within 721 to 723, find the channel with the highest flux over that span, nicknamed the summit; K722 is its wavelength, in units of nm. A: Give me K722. 722.05 nm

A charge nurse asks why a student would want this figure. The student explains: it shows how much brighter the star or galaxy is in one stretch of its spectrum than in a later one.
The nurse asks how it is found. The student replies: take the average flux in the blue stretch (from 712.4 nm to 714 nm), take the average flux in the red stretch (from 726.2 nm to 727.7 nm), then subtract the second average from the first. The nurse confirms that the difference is -2.4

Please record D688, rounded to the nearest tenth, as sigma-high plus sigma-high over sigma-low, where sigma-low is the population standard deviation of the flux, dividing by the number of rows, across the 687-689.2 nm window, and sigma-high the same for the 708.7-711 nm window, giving 1.7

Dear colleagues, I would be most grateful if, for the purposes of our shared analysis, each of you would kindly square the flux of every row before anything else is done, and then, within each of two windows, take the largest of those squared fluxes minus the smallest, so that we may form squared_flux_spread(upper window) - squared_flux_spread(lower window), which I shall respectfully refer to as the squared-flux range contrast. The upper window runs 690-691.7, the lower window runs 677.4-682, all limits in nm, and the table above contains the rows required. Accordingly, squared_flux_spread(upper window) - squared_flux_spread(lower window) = -83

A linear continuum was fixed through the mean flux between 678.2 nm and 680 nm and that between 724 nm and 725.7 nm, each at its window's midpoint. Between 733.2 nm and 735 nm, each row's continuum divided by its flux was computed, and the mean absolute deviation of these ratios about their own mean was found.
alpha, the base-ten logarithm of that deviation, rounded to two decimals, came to -2.14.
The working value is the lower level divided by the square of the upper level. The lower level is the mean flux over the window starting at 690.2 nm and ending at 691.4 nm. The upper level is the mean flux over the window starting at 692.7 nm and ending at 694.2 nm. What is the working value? 0.0261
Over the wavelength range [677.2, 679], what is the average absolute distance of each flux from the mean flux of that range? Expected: 0.16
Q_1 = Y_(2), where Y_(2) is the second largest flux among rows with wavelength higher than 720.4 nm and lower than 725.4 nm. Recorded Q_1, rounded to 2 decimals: 36.53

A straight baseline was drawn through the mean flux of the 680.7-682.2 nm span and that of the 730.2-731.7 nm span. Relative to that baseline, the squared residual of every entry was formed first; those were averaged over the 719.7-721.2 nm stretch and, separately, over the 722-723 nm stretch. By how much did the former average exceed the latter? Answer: 1.4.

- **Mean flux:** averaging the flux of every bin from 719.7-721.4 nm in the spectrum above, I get 35.0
